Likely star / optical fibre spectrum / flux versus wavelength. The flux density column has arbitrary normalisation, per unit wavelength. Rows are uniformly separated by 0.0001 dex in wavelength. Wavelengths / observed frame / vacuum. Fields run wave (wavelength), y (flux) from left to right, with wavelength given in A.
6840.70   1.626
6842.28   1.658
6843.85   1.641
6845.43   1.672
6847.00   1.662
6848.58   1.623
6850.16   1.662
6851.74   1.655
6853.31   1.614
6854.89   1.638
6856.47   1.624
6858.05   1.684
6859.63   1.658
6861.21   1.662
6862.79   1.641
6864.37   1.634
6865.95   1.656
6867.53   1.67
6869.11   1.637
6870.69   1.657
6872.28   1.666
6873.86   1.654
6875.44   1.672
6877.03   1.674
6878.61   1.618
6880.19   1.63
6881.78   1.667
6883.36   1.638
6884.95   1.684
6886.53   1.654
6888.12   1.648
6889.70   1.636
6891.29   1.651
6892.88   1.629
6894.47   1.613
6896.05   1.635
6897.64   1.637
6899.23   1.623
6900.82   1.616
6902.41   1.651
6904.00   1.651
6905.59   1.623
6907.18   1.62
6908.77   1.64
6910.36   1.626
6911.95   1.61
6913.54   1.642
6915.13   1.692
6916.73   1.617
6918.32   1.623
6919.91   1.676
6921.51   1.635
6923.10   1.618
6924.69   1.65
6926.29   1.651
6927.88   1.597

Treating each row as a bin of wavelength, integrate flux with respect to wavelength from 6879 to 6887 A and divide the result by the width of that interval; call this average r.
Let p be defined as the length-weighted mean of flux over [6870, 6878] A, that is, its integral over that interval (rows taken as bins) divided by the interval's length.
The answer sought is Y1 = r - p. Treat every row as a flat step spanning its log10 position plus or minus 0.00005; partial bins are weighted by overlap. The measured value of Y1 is -0.009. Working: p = 1.66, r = 1.65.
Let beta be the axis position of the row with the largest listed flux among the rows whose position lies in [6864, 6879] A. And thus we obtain 6877.03 A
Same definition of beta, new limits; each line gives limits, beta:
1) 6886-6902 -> 6886.53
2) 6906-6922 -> 6915.13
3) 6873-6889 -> 6884.95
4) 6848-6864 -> 6858.05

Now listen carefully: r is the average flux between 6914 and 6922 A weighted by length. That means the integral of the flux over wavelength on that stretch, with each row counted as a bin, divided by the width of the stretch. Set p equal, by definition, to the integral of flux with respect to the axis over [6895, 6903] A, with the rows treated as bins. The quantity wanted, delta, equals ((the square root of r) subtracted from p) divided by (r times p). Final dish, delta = 0.547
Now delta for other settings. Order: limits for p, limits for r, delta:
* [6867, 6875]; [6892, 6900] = 0.555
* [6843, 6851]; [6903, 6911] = 0.553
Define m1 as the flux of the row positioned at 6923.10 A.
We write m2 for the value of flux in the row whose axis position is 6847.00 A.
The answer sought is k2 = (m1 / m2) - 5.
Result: -4.026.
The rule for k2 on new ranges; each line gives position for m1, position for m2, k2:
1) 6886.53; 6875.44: -4.011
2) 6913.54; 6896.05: -3.996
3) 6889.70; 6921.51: -3.999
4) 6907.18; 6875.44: -4.031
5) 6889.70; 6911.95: -3.984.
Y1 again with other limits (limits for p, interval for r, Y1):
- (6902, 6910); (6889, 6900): -0.005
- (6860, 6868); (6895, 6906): -0.019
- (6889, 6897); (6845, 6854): 0.016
